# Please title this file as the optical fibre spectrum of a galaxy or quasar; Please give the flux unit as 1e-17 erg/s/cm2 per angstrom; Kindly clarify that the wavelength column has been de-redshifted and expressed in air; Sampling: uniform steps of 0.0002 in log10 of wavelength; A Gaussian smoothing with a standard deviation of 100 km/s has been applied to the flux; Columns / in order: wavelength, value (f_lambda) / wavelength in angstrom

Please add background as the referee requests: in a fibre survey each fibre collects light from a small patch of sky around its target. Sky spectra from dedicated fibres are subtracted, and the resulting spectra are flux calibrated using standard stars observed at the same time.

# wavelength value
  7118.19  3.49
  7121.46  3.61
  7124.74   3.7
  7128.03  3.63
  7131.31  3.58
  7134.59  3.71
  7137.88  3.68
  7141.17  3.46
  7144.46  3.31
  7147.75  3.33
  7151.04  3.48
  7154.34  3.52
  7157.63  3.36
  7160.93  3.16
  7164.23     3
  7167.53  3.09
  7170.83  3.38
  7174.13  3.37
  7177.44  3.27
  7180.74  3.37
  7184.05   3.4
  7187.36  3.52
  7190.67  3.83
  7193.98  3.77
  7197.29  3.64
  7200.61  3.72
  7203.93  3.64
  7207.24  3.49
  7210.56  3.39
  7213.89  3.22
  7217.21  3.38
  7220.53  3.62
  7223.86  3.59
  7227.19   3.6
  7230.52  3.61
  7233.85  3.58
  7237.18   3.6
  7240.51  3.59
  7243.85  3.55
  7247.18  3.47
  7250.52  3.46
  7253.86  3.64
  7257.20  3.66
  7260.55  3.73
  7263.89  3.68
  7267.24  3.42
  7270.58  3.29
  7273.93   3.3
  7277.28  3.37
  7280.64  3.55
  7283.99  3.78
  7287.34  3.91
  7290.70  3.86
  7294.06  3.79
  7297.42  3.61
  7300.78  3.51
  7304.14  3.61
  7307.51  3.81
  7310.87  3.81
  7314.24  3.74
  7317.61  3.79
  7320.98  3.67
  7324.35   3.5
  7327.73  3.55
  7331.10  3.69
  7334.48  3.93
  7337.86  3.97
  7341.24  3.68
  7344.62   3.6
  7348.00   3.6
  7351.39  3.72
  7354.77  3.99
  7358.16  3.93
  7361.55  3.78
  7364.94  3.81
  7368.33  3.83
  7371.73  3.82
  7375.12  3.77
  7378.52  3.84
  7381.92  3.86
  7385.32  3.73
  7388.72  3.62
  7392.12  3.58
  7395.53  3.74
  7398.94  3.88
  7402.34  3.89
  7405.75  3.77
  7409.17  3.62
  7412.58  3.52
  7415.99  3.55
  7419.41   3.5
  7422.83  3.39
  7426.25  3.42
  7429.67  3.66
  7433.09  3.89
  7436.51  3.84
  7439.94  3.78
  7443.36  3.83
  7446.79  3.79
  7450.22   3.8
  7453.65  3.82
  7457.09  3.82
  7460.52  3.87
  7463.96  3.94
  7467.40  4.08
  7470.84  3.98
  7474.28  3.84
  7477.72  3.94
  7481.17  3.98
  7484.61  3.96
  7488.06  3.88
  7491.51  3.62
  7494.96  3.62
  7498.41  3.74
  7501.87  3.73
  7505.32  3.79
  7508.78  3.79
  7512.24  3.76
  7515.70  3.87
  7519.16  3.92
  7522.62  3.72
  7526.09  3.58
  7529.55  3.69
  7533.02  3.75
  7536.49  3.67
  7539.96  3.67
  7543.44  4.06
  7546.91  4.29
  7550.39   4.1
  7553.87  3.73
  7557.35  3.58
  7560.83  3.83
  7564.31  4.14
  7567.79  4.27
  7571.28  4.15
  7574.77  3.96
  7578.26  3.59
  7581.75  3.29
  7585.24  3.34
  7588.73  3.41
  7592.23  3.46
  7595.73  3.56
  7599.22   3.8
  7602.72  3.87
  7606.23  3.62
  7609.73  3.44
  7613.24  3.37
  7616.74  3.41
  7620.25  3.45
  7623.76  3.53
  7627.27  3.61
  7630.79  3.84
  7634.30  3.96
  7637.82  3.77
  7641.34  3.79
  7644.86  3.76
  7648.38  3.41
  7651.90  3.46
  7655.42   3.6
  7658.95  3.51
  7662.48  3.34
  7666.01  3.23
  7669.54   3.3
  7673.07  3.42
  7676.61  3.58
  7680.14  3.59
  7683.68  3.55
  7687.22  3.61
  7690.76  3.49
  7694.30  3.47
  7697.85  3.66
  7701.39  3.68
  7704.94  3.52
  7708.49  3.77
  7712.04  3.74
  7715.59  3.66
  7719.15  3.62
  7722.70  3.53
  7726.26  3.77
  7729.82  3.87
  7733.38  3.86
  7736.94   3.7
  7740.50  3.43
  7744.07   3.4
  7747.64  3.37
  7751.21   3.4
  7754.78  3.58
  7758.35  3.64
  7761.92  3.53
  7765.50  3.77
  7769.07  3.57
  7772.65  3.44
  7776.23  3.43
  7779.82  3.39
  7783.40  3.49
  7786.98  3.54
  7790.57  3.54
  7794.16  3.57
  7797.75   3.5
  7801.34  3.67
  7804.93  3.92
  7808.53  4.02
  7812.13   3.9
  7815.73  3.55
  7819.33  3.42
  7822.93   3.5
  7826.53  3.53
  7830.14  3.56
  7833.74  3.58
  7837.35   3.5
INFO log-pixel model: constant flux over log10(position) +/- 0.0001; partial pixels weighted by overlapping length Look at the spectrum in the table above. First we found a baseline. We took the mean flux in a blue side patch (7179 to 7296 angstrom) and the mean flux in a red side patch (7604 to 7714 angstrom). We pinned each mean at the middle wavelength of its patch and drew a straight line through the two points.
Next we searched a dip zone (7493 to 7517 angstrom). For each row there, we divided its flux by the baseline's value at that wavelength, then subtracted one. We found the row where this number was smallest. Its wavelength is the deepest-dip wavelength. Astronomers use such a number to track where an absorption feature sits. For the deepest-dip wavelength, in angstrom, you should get 7494.96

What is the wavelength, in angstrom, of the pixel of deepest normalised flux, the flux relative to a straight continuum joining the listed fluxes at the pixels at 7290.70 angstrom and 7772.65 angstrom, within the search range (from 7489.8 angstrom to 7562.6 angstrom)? 7526.09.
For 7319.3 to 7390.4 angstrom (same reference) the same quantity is 7324.35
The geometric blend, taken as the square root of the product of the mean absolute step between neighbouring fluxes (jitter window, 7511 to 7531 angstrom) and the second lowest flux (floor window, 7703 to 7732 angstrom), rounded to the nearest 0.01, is 0.66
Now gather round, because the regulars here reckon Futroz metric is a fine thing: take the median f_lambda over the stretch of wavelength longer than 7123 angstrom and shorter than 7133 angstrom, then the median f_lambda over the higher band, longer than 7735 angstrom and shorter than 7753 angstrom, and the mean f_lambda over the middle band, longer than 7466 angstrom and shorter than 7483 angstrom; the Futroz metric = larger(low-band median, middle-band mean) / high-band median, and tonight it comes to 1.17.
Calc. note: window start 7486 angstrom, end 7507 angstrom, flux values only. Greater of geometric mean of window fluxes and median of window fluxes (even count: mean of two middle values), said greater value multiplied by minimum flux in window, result 13.5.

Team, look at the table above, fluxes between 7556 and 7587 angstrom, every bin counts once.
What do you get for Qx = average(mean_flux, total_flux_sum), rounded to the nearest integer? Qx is 19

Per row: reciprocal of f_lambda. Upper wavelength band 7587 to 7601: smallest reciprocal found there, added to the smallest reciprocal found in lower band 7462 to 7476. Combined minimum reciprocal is 0.508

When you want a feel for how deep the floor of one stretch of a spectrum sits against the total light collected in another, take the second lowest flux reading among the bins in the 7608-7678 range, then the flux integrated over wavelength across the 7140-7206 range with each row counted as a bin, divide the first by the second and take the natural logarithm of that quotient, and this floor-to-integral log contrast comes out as -4.23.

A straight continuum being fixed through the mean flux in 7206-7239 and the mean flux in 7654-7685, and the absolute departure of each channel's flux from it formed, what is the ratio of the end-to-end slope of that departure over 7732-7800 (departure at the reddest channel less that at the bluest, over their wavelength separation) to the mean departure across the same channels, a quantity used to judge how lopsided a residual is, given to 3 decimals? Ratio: -0.047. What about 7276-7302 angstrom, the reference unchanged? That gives -0.025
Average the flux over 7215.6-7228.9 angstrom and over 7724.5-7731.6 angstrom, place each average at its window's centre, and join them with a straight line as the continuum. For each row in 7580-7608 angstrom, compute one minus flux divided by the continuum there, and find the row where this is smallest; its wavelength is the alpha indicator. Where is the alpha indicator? 7602.72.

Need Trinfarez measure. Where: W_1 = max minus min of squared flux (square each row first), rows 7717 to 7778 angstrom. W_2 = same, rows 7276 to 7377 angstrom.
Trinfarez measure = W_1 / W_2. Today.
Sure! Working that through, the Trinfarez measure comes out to 0.79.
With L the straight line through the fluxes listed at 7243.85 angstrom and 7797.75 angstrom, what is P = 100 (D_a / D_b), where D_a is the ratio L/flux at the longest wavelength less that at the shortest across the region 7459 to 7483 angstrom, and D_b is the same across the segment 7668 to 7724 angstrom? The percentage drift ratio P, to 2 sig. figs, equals 36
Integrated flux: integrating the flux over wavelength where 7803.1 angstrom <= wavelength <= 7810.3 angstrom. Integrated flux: 29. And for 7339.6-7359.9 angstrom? 76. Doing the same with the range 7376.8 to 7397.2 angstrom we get 76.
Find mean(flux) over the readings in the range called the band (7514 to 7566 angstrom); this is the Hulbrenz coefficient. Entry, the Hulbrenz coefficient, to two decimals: 3.84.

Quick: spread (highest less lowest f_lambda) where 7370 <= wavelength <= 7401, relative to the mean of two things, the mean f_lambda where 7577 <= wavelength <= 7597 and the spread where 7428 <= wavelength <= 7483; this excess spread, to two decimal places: -1.63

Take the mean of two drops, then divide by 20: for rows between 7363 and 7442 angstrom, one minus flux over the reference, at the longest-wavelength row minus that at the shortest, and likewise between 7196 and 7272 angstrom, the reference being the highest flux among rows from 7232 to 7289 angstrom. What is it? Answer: 0.0024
